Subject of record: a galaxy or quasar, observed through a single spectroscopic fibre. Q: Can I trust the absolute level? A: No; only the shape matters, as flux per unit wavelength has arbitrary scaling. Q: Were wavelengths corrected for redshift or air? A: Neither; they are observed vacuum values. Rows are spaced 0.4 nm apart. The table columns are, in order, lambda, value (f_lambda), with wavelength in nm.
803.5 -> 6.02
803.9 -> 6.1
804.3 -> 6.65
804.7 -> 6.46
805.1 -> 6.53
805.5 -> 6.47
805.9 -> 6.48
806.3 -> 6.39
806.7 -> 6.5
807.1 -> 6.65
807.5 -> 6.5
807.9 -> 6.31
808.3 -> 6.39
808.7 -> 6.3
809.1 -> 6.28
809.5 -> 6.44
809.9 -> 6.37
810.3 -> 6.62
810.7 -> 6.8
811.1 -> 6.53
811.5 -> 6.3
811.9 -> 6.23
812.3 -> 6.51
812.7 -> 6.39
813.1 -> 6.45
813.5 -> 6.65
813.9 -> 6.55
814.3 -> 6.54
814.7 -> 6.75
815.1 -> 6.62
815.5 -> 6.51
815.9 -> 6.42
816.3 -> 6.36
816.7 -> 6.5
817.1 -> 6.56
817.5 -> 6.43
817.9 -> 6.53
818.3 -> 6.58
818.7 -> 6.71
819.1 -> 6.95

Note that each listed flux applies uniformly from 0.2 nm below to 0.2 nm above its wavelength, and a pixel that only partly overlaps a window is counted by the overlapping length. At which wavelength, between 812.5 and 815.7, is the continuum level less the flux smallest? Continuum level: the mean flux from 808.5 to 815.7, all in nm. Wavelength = 814.7 nm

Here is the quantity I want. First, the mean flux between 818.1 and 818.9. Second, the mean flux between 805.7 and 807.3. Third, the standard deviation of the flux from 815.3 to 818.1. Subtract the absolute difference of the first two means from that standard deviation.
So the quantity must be -0.07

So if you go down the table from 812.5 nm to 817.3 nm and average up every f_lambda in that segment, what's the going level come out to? 6.525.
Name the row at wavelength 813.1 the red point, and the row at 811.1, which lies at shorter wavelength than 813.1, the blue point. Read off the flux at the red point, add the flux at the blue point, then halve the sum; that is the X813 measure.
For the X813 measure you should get 6.49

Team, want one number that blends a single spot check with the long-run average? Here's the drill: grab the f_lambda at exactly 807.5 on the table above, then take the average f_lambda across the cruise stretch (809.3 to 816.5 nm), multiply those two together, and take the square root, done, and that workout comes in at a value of 6.50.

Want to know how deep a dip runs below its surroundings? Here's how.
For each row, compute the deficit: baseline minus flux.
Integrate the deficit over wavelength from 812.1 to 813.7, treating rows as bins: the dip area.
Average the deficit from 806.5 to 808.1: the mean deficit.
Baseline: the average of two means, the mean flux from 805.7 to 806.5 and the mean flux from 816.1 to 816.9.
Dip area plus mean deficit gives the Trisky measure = -0.17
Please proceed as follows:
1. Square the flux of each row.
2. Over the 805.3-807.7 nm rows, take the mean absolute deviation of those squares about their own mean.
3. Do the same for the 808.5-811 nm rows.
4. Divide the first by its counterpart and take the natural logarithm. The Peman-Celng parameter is -1.1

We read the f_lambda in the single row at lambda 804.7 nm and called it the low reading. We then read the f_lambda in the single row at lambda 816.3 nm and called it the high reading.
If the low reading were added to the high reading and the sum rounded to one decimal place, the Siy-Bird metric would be 12.8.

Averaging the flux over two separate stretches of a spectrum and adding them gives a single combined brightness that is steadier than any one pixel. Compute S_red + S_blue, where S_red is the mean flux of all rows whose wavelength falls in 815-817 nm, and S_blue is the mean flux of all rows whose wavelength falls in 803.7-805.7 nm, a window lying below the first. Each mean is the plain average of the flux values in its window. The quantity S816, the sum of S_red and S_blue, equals 12.9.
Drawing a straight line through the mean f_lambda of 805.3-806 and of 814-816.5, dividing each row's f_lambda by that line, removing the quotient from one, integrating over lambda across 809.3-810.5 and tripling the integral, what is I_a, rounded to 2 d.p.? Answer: 0.01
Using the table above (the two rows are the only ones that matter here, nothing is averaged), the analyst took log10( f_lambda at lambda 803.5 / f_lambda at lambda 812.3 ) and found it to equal -0.03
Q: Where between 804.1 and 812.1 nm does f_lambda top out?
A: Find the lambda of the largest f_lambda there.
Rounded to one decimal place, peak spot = 810.7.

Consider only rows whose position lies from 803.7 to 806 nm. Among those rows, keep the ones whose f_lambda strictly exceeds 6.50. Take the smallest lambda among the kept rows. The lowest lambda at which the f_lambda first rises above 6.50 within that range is 804.3 nm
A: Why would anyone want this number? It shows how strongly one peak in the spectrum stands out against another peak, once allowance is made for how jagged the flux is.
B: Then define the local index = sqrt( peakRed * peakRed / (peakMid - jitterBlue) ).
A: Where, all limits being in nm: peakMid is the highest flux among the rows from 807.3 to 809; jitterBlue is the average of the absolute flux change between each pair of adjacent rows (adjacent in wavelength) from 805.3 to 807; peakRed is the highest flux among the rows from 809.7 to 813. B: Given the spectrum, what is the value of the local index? 2.68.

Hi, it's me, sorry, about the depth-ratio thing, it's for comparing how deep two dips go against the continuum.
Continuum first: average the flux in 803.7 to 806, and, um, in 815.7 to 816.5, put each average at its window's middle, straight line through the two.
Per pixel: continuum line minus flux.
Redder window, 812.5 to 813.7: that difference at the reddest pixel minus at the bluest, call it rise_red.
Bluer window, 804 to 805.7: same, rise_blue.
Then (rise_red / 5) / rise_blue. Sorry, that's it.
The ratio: -0.30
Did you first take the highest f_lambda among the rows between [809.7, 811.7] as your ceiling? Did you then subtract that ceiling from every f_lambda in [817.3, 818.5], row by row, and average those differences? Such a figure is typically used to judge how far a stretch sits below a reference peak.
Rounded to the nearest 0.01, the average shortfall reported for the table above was -0.29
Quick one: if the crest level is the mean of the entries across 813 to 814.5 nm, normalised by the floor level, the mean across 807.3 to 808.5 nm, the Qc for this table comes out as 1.02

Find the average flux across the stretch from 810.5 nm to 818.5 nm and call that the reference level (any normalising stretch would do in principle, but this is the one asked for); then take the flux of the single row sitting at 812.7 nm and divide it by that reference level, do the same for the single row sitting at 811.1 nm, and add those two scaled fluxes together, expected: 1.98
